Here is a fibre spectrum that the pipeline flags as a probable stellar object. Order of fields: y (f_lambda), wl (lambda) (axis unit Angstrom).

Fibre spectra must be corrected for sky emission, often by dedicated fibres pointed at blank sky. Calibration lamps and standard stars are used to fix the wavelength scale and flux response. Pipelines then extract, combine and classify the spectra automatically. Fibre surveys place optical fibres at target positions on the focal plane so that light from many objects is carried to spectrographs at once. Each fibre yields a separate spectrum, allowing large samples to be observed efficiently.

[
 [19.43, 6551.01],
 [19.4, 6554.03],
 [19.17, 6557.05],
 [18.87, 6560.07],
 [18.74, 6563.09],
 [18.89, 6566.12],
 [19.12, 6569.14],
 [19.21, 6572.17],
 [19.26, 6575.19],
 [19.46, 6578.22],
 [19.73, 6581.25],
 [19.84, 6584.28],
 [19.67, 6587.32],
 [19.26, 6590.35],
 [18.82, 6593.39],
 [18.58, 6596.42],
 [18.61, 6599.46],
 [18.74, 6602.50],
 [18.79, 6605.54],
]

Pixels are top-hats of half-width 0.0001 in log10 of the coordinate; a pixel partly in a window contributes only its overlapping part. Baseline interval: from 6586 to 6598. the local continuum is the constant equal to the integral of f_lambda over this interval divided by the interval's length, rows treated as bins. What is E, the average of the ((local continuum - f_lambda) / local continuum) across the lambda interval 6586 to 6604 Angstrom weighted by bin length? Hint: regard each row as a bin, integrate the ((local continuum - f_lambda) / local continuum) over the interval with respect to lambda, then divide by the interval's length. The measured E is 0.01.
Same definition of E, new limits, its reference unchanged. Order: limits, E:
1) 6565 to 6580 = -0.01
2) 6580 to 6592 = -0.03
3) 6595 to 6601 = 0.03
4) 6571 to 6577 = -0.01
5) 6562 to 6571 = 0.01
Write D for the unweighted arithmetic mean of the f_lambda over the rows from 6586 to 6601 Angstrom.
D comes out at 19.0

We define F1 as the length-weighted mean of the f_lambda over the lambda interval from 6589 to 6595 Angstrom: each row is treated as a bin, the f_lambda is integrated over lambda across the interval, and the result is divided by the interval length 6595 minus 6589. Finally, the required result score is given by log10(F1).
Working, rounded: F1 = 19.0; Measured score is 1.28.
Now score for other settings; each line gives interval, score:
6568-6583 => 1.29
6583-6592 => 1.29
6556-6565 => 1.28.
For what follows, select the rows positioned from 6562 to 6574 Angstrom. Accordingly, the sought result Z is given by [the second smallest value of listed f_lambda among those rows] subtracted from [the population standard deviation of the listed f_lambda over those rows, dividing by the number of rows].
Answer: -18.7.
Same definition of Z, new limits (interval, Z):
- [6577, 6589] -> -19.5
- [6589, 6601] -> -18.3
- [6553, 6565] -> -18.6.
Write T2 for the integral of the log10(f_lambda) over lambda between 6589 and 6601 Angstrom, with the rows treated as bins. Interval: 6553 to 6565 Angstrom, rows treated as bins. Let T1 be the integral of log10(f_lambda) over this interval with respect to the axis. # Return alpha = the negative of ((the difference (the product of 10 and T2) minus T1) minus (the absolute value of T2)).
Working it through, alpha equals -122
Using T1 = 15.3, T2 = 15.3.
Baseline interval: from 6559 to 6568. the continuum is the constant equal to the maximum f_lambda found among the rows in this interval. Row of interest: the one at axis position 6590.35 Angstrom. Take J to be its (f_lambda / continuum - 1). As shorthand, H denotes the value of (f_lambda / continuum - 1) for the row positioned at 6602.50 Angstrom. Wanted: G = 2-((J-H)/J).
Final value 0.59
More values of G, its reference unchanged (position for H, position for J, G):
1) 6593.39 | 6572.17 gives 0.78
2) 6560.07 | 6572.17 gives 0.94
